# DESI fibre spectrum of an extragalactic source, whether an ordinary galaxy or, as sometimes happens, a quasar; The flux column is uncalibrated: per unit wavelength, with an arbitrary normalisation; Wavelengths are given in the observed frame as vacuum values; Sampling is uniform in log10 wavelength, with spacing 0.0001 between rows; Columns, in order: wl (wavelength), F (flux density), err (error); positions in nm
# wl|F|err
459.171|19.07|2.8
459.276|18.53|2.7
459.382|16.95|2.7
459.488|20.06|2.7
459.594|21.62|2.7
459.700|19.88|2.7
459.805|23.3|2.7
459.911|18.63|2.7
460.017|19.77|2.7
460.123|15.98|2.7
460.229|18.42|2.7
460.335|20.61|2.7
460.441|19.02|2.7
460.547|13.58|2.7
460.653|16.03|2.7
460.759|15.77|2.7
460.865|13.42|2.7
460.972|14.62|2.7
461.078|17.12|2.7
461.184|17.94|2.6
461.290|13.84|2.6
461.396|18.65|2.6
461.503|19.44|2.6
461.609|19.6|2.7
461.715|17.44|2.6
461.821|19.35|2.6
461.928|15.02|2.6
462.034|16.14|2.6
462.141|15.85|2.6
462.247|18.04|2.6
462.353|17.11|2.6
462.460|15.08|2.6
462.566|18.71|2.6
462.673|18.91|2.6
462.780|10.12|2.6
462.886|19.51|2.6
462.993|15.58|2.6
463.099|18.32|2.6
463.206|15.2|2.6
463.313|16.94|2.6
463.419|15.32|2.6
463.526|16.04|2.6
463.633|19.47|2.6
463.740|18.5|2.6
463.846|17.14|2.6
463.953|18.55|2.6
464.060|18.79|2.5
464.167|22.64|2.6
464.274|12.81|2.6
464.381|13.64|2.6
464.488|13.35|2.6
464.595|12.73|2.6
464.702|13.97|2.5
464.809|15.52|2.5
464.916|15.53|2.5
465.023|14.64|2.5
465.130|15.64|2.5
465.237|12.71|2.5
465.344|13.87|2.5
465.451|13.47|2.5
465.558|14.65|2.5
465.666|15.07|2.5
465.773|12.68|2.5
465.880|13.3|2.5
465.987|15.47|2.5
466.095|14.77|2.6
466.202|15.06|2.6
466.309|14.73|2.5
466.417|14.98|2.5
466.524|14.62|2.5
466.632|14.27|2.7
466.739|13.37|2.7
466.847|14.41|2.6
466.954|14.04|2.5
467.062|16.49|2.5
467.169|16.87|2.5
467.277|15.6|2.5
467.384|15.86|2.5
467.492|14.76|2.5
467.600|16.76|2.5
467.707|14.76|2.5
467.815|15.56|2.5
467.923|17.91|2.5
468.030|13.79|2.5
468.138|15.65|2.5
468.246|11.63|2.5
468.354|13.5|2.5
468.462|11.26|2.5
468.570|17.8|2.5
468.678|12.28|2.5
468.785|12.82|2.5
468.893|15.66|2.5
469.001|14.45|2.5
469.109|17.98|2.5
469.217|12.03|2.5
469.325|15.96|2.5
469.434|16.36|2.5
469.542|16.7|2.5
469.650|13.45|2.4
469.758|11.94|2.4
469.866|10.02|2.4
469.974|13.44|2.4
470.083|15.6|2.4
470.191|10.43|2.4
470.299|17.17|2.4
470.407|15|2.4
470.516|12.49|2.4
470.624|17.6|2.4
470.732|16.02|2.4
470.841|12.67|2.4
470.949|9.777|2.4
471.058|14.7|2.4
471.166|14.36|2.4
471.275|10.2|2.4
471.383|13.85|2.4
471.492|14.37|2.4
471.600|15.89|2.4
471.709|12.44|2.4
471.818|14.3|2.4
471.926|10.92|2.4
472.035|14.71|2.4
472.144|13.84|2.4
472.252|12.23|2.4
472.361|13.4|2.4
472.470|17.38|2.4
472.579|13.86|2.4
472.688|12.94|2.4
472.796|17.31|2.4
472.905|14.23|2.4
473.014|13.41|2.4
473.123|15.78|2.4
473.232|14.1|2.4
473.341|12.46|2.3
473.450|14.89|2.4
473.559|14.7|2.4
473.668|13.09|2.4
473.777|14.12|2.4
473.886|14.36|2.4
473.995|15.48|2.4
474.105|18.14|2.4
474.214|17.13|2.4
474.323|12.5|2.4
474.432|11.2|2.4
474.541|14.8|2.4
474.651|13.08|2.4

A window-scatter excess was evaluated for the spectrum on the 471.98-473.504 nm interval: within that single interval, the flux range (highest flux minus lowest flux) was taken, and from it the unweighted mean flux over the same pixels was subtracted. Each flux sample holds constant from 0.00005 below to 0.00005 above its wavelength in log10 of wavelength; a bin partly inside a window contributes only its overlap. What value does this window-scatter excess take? -9.2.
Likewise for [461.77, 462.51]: -12.3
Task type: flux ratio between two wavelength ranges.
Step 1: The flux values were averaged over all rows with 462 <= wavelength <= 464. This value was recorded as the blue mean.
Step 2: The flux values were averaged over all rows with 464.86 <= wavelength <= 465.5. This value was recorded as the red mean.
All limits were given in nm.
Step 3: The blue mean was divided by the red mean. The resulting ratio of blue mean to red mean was 1.18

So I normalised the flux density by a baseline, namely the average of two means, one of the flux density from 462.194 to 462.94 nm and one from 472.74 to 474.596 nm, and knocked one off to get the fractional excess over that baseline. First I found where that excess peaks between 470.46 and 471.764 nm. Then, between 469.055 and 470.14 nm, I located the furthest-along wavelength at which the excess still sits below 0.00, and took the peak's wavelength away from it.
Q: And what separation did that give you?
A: -0.54 nm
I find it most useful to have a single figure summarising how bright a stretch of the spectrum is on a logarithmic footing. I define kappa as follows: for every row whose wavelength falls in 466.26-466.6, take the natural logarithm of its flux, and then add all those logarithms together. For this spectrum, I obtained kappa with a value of 8.08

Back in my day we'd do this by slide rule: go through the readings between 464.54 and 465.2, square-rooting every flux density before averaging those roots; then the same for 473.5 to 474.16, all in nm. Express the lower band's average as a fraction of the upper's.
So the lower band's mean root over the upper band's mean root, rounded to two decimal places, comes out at 0.99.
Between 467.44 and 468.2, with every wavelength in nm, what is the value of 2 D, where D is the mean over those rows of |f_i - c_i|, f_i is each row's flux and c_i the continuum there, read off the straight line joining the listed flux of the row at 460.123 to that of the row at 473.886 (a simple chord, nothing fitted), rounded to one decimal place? 2.2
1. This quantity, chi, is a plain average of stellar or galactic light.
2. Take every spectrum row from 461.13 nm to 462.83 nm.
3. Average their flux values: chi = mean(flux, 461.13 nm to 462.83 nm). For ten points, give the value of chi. 17.0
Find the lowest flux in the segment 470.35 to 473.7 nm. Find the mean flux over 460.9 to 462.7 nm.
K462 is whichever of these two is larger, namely 17.2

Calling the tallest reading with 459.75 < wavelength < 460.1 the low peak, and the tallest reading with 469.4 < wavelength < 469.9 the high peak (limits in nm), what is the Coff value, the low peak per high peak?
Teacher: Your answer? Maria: 1.40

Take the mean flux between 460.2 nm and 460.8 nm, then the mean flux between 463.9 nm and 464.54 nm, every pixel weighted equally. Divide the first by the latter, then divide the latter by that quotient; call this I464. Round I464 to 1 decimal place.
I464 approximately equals 16.0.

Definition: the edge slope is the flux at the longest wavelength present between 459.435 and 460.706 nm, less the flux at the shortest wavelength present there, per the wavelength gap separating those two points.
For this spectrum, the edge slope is -3.5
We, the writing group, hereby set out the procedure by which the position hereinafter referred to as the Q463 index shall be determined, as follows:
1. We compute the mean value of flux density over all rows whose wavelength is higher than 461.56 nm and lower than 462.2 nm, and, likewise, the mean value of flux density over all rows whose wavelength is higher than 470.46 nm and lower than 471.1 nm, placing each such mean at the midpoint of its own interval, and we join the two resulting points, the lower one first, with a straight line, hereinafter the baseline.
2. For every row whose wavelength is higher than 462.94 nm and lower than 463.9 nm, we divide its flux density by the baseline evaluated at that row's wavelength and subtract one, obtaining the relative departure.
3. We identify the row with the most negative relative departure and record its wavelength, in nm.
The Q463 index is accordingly 463.206 nm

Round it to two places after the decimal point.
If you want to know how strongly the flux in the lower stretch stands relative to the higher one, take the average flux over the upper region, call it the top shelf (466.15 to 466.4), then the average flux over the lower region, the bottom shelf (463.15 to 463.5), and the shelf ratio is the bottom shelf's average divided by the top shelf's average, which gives 1.06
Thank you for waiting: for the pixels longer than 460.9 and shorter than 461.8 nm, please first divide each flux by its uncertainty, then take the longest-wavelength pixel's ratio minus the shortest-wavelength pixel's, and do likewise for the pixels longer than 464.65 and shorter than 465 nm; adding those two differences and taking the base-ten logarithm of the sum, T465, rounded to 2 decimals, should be 0.28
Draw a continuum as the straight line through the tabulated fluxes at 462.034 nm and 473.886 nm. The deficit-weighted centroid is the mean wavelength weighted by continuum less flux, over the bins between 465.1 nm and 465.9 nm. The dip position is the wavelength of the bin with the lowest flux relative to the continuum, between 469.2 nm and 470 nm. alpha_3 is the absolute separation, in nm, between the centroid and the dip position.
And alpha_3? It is 4.32 nm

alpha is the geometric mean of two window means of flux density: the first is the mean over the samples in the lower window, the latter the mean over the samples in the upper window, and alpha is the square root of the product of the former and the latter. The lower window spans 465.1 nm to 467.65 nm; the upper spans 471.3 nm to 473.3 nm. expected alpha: 14.4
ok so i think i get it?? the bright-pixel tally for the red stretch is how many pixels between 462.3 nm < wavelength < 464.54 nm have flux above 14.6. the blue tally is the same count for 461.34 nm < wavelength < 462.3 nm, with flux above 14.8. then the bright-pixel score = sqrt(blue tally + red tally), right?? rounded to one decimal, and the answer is 5.1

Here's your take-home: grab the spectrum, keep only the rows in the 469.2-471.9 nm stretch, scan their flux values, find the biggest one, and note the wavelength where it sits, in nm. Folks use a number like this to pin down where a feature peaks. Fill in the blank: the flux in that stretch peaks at 470.624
